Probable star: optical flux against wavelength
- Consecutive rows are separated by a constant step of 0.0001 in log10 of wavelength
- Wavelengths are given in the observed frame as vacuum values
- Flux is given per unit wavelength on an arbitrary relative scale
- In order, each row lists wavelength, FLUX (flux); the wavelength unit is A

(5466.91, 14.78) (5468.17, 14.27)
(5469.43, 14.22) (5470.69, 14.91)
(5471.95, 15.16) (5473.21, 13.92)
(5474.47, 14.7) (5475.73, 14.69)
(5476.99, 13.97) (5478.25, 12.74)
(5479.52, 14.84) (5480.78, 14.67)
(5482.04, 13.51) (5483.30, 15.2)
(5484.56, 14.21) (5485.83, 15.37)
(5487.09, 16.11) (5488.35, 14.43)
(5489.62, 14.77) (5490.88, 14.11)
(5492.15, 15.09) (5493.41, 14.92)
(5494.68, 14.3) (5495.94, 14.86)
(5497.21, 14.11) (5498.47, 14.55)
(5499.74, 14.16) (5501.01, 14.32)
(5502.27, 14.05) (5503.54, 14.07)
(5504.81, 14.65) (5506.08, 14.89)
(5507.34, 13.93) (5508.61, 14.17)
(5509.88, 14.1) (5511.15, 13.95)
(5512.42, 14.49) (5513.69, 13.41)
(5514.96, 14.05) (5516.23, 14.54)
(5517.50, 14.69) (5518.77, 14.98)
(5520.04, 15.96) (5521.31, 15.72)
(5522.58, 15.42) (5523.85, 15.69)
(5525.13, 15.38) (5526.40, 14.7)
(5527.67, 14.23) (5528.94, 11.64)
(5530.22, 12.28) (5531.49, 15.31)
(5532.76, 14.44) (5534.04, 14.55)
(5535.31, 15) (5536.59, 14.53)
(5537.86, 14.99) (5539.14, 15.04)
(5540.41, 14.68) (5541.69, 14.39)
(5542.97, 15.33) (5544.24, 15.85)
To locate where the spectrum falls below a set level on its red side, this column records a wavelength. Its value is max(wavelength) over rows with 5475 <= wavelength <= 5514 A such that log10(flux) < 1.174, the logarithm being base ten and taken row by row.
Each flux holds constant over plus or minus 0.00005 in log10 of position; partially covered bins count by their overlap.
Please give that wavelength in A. 5513.69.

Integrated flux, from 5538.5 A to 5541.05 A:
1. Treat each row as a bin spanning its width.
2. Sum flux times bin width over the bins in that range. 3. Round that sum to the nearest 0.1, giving 37.9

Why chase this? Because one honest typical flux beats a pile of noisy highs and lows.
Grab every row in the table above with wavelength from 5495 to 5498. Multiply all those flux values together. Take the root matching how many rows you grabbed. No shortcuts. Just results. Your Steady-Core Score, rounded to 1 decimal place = 14.5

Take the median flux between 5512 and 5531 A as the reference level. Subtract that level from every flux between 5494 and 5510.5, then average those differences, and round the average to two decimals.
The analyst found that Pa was -0.37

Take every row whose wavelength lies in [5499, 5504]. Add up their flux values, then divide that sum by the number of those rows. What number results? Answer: 14.2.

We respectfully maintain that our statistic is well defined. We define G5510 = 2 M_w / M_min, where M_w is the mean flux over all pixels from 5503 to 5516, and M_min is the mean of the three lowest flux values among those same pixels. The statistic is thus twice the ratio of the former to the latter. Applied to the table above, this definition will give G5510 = 2.06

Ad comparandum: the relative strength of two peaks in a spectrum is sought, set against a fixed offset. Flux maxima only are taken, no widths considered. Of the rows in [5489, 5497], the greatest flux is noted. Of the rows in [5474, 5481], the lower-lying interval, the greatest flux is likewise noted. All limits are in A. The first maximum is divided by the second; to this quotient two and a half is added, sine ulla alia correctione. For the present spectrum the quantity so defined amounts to 3.52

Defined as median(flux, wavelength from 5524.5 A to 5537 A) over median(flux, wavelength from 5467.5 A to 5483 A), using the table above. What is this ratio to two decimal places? 1.00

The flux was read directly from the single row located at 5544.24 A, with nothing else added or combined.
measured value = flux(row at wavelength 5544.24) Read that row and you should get 15.85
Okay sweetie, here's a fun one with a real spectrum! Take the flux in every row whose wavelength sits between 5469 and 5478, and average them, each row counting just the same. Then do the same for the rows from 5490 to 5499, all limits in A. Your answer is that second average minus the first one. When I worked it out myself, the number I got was 0.1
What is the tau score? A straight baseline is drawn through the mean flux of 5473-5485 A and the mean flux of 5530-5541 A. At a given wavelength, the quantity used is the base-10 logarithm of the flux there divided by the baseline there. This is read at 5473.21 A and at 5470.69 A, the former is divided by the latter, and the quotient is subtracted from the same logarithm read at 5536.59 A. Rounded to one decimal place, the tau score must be 0.4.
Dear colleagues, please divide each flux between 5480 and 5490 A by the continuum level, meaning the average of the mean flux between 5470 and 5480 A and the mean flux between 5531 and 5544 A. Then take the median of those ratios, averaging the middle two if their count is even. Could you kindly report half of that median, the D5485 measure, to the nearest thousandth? 0.504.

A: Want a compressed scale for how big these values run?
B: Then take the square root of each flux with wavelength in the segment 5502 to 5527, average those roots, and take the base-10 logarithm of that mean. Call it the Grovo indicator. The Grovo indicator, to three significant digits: 0.583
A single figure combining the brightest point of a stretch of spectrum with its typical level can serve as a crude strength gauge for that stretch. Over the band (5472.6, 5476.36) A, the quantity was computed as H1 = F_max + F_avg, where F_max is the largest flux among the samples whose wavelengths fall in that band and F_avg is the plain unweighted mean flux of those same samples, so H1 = 29.1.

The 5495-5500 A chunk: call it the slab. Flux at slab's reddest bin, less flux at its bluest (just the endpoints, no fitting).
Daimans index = -0.7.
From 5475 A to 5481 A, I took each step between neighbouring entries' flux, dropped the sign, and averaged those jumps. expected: 1.1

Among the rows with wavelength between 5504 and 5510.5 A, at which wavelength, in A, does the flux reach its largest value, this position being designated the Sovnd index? 5506.08 A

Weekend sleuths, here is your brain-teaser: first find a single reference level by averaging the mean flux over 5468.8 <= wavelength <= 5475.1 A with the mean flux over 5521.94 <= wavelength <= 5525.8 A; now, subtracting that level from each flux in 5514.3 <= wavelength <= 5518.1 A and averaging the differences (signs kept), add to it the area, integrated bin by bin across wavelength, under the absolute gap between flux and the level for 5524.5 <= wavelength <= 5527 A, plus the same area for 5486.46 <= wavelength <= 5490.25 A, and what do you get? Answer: 3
